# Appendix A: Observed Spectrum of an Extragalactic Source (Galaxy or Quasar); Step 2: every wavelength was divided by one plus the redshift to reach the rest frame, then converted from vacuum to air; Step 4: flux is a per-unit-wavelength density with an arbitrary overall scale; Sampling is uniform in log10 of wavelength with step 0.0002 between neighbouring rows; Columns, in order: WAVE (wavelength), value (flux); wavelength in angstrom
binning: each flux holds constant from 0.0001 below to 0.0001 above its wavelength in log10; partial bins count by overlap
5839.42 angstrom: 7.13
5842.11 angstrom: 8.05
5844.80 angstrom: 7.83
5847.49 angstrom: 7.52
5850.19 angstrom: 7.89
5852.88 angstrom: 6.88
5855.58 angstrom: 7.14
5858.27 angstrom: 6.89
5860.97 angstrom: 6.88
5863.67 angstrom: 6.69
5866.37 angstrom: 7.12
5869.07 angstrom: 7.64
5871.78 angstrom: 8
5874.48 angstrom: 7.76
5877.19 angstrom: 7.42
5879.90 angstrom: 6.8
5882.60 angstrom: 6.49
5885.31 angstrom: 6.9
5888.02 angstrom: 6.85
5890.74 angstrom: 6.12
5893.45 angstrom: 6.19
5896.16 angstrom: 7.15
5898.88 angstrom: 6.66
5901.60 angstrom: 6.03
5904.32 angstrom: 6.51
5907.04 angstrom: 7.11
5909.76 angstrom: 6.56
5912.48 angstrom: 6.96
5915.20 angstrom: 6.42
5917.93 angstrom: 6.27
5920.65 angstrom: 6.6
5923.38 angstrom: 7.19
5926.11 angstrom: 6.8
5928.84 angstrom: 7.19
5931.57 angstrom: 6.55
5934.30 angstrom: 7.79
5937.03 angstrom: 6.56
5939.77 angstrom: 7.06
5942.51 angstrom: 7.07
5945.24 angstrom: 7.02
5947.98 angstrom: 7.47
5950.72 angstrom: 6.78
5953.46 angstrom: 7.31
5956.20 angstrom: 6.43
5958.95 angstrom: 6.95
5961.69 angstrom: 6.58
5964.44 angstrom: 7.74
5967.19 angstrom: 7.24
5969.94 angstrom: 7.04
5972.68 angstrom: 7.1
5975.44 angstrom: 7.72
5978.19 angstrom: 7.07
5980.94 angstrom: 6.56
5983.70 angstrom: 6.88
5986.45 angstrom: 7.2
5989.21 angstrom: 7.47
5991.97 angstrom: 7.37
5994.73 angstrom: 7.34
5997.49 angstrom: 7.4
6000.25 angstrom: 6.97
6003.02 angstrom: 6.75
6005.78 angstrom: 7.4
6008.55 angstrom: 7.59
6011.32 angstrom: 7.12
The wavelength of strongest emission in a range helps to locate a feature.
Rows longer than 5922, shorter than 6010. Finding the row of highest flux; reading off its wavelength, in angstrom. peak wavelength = 5934.30 angstrom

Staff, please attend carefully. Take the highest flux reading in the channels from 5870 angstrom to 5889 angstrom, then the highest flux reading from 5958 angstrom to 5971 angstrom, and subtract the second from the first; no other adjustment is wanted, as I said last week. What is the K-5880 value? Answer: 0.26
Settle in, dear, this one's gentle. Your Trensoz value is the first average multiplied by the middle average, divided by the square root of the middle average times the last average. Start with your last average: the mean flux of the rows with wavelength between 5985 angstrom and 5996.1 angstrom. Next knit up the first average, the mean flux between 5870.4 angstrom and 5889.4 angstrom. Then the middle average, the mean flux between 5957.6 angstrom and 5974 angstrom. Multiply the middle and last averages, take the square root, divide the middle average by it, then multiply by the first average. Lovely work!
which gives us 7.06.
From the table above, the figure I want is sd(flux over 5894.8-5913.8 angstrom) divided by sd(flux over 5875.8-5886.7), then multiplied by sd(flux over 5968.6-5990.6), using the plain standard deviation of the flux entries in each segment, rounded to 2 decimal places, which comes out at 0.36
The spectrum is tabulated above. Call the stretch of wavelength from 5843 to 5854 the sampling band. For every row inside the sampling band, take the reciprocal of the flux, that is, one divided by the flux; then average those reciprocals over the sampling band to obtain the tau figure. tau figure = 0.133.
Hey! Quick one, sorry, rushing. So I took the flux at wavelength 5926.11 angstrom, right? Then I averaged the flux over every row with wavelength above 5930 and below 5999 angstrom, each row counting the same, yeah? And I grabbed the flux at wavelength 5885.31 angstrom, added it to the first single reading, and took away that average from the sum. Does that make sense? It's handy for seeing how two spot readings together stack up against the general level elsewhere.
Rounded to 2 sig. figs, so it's 6.6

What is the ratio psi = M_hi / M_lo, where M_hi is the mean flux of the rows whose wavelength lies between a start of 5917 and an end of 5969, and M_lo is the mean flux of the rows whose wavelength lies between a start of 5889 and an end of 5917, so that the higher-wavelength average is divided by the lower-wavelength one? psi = 1.06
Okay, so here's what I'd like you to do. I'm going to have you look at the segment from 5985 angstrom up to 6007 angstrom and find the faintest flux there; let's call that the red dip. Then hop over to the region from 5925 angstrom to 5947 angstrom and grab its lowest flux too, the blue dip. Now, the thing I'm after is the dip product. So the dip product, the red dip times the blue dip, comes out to 44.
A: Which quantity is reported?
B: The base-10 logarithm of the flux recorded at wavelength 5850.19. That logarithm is 0.90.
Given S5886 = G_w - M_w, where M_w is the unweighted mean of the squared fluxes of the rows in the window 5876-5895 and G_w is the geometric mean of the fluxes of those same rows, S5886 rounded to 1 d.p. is -38.1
